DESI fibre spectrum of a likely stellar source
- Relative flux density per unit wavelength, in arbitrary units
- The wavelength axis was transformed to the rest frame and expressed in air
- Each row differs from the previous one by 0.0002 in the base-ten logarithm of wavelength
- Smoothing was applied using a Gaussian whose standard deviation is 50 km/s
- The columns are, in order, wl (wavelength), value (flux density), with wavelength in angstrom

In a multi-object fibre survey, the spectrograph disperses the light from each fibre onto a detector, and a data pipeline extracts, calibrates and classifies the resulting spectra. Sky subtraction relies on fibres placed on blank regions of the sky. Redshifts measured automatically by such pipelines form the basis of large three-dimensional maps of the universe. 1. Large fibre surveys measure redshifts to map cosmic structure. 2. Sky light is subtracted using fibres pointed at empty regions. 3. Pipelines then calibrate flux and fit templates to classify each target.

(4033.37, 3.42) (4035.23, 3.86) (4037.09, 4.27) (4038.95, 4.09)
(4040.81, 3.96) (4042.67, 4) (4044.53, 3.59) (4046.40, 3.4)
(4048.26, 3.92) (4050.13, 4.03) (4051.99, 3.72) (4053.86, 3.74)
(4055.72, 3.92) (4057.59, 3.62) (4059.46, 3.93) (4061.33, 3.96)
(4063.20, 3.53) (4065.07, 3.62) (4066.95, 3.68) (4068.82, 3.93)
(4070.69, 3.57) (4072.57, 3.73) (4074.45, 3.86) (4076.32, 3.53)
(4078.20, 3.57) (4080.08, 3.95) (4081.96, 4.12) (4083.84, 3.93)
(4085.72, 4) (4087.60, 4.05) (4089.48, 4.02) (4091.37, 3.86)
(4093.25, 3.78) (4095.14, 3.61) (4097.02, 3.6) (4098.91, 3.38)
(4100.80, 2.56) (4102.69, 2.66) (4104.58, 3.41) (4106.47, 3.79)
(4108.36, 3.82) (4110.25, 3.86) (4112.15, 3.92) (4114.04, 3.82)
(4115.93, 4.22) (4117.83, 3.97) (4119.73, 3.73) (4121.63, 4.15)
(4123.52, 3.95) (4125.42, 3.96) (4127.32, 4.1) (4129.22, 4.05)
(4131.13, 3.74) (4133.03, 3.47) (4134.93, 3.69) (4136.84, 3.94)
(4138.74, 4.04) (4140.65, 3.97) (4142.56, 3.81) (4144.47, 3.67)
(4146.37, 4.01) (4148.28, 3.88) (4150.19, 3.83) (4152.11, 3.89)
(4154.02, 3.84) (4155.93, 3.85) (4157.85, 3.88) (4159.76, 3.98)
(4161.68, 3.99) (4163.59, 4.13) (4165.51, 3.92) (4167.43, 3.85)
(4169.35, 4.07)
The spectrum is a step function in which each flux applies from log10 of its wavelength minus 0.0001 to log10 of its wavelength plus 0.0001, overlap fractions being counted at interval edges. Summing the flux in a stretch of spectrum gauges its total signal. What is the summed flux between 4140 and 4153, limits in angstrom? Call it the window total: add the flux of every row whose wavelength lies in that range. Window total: 27.1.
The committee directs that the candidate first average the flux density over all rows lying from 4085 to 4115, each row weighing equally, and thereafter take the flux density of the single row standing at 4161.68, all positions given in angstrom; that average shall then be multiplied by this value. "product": 14.5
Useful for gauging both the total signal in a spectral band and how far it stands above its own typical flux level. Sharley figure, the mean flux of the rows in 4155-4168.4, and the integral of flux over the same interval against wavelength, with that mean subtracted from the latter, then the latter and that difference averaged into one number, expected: 51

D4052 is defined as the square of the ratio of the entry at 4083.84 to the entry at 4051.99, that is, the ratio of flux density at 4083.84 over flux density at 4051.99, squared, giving 1.12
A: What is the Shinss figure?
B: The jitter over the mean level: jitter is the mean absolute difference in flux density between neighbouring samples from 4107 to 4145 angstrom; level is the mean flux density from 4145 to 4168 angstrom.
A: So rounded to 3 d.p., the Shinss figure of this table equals 0.046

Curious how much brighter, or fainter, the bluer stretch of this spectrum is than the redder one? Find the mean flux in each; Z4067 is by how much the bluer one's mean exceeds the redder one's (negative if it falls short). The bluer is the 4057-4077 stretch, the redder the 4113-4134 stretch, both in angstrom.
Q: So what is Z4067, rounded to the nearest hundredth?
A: -0.20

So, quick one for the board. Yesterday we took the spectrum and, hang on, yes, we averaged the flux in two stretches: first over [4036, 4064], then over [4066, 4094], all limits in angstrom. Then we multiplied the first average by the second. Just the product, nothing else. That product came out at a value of 14.8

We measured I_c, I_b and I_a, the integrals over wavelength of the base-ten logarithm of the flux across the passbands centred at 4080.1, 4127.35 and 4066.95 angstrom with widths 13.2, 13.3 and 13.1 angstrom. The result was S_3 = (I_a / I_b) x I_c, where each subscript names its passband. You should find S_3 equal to 7.3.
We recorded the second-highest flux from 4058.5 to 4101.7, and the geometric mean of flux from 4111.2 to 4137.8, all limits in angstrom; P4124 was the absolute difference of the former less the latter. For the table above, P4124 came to 0.15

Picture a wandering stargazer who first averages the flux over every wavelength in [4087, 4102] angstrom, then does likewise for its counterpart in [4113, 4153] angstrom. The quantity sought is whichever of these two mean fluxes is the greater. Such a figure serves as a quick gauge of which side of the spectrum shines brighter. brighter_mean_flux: 3.90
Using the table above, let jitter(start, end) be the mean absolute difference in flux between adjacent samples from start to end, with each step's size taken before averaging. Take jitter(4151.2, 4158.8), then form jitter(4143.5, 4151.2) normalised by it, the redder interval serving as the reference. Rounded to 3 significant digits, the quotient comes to 5.78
